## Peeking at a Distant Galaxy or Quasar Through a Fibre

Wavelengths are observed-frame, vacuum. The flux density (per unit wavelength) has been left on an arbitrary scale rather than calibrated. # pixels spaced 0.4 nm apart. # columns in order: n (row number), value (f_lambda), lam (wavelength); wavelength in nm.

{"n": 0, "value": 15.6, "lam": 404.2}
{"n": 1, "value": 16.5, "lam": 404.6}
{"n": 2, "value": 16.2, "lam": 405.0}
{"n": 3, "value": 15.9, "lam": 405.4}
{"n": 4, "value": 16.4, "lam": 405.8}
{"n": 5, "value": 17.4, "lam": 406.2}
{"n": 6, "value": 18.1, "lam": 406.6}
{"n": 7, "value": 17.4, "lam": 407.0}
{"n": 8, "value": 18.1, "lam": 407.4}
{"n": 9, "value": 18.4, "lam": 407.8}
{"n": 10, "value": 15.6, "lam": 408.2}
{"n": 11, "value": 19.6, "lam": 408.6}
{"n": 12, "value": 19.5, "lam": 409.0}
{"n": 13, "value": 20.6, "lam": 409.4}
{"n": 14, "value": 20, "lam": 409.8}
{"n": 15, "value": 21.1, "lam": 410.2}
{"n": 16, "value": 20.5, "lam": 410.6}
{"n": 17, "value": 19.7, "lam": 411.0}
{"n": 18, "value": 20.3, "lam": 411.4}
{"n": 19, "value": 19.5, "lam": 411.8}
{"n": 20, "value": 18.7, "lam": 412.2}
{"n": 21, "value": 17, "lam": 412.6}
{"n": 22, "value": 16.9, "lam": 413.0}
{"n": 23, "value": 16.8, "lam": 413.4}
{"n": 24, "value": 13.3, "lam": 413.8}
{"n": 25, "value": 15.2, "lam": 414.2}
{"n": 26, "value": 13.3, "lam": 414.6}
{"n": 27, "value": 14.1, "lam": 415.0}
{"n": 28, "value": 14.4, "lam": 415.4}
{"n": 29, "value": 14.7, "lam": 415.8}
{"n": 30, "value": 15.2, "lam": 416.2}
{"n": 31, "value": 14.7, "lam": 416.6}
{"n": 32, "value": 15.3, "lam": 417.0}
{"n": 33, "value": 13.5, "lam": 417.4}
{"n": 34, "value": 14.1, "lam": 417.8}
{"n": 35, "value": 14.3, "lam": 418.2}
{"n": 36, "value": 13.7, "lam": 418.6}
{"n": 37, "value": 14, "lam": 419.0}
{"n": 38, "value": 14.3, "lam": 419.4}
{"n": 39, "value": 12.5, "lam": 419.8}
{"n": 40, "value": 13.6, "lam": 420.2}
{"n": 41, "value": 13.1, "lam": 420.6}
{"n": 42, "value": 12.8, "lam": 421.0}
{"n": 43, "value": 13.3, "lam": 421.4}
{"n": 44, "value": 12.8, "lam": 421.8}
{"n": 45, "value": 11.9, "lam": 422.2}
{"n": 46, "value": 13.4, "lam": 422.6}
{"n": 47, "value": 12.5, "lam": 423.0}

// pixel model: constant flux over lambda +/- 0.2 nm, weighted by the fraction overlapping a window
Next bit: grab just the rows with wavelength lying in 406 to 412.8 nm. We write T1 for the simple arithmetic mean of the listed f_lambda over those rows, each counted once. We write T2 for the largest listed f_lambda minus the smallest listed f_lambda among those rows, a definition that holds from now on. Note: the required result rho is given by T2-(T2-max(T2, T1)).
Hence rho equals 18.9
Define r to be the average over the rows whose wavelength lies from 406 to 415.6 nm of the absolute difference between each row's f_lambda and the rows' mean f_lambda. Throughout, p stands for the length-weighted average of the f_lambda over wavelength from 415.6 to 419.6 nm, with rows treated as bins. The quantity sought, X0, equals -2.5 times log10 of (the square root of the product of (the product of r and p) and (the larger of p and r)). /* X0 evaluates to -3.3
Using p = 14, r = 2.0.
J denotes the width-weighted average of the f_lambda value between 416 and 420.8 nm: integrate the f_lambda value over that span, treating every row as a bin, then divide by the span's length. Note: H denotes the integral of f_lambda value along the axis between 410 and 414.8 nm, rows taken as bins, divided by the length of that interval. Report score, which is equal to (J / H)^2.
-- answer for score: 0.6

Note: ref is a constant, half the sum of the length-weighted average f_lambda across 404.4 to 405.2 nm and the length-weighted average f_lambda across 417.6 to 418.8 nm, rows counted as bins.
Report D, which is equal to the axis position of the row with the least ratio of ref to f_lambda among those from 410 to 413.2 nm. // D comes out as 410.2 nm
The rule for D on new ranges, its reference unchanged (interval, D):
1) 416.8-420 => 417.0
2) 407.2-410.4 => 410.2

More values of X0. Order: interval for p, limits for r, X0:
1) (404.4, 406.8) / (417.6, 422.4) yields -2.8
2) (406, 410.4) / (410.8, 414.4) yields -3.5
